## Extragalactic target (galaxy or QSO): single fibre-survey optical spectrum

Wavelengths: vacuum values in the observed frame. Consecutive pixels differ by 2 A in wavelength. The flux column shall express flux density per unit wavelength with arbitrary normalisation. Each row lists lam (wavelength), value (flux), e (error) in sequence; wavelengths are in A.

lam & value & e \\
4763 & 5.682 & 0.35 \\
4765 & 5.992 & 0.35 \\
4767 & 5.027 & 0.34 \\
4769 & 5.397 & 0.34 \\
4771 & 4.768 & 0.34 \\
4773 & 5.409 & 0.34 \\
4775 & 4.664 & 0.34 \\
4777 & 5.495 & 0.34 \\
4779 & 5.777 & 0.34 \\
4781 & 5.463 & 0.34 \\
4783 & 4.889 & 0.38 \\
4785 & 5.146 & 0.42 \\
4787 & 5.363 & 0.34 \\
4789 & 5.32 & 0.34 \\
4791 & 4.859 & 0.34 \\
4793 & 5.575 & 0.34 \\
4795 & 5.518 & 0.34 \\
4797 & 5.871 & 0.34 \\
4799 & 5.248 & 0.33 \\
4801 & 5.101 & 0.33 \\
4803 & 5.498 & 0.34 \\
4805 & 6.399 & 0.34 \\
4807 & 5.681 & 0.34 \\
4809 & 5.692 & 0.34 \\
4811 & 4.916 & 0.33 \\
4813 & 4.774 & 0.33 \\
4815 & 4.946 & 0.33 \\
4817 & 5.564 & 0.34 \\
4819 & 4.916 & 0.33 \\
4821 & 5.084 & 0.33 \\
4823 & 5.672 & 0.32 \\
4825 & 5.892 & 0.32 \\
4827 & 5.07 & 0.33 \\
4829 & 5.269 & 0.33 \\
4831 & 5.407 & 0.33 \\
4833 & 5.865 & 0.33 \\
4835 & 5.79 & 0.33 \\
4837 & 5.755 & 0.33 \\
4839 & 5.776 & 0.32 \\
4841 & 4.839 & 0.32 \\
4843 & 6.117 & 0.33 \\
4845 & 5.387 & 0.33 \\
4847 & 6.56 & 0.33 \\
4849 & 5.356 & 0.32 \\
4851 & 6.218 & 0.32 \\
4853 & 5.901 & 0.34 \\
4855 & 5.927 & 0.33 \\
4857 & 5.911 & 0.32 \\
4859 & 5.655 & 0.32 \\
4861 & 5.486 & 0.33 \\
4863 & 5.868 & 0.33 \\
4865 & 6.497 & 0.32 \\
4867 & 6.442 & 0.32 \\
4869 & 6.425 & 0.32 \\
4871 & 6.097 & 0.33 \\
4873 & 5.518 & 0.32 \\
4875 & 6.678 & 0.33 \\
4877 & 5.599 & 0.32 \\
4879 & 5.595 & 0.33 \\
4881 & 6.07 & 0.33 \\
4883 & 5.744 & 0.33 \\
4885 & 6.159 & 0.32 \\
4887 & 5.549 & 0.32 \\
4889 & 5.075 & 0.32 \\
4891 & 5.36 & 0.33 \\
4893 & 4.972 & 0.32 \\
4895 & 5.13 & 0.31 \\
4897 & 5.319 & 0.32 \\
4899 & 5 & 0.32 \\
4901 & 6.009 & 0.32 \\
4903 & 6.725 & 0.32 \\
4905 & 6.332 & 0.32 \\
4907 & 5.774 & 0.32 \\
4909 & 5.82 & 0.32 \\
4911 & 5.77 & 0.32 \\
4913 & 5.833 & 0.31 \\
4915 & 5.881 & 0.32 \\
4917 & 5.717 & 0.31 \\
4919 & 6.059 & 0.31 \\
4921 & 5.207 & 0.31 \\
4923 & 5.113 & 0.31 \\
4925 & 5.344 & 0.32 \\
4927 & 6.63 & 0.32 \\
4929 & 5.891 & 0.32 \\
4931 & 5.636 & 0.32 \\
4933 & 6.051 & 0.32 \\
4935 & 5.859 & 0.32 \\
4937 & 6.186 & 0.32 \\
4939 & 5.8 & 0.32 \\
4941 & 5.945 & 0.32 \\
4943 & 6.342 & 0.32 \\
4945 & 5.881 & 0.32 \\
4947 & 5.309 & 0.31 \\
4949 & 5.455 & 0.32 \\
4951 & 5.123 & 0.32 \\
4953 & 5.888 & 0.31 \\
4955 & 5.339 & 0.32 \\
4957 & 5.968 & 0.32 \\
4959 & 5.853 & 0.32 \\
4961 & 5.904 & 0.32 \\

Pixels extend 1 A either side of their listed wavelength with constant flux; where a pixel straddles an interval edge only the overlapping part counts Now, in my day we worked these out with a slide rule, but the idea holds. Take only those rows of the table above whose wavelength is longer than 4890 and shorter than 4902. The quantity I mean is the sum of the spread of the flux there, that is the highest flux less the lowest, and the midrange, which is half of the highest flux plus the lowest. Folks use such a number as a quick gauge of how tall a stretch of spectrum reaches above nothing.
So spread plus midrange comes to 6.53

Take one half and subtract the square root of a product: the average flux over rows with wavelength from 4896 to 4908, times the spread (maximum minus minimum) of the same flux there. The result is -2.68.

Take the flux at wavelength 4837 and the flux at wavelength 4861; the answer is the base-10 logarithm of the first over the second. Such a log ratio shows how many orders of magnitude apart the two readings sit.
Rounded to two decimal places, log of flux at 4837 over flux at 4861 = 0.02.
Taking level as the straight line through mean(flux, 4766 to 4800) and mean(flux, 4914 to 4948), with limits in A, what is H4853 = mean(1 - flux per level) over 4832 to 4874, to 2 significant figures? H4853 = -0.062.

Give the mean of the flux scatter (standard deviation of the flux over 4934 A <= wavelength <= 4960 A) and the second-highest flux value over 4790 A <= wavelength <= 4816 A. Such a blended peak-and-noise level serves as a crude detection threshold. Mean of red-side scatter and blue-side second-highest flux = 3.11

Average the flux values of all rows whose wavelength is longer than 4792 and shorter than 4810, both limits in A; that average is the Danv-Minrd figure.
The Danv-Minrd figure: 5.62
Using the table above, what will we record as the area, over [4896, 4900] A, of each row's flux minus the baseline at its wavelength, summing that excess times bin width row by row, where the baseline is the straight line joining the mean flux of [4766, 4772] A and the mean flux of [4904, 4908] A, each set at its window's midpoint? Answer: -3.3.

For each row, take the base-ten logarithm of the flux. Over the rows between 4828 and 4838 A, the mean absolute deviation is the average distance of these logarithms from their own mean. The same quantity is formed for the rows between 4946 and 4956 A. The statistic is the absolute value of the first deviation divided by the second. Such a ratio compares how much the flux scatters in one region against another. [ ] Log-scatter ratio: 1.1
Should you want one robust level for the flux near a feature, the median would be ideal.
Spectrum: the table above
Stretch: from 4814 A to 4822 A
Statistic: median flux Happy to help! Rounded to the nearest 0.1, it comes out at 5.0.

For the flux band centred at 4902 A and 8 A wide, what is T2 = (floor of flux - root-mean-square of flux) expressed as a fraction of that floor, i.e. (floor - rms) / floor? -0.21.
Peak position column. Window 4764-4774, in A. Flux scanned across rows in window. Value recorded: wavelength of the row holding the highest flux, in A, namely 4765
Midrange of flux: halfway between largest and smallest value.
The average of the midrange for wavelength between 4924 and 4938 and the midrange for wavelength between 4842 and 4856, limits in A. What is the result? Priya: 5.97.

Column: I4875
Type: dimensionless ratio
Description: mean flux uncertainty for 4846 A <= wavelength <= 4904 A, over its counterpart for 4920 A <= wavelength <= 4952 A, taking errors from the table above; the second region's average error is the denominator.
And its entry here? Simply 1.02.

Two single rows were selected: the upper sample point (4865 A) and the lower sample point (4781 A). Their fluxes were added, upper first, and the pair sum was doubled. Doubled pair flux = 23.9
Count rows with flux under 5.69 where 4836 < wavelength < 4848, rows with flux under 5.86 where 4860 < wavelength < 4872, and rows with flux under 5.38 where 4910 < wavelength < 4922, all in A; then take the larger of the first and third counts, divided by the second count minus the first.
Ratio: -2.0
